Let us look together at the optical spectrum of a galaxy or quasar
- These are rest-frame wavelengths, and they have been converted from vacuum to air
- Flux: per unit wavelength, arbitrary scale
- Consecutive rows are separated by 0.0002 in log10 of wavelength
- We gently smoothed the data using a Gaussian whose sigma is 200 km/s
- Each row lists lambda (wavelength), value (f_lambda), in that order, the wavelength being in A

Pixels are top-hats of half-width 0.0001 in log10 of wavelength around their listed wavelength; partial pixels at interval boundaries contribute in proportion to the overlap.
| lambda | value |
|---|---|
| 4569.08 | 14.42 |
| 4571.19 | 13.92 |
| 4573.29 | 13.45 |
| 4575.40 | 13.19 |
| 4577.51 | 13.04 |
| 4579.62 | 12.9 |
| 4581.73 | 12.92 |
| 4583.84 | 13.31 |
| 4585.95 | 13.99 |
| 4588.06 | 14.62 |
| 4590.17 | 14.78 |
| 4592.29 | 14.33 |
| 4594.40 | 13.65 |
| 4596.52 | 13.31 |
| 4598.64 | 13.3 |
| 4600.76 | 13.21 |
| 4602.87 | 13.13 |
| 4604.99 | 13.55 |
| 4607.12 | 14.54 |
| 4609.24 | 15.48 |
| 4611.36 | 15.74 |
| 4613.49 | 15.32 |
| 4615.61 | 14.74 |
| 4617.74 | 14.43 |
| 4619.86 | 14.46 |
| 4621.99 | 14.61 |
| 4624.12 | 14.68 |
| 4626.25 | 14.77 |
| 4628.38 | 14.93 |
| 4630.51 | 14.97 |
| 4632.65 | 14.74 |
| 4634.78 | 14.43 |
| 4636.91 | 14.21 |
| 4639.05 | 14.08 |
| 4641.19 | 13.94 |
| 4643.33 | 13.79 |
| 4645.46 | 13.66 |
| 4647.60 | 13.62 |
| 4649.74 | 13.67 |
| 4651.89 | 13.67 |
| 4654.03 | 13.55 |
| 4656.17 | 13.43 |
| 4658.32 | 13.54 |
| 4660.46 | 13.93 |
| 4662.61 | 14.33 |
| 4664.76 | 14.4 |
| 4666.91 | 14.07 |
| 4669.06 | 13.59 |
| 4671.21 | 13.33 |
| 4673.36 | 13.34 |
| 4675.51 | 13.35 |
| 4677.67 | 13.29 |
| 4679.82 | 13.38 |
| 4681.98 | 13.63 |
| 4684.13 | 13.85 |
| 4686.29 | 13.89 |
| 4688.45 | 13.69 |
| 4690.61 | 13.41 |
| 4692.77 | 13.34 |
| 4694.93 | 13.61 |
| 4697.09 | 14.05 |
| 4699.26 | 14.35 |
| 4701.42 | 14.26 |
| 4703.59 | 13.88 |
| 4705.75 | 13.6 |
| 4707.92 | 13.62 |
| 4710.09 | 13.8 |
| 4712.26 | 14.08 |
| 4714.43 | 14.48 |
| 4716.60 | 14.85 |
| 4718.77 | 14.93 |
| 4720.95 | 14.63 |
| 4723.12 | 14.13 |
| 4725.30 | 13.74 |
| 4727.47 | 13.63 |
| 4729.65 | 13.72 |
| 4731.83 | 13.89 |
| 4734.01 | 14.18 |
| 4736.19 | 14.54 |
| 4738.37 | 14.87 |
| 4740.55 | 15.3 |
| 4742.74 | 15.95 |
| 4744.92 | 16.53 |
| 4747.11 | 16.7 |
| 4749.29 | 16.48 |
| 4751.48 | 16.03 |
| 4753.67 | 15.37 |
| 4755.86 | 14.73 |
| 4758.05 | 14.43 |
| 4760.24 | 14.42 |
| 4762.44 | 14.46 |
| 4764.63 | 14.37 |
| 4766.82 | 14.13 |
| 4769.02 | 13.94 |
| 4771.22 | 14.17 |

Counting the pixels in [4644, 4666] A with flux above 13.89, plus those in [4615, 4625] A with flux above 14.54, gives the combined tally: 6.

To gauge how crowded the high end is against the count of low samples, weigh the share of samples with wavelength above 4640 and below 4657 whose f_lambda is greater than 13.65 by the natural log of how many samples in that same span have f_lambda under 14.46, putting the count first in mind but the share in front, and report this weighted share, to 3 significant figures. 1.30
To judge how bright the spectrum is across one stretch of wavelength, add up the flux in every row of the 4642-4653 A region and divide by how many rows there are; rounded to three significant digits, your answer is 13.7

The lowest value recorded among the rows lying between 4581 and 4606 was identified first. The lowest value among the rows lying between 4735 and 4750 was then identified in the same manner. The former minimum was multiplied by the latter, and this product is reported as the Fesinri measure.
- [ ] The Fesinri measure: 188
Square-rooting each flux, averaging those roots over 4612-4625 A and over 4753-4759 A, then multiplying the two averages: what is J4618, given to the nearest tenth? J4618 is 14.8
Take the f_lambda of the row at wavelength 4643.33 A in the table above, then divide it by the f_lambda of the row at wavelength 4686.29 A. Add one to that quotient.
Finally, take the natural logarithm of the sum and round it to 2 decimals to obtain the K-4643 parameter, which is 0.69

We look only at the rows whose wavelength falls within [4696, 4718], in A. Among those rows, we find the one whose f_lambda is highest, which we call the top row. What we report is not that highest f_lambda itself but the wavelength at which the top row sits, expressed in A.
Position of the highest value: 4716.60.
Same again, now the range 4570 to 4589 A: 4588.06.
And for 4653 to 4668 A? 4664.76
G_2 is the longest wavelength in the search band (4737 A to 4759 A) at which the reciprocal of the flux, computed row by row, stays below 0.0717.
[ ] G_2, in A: 4758.05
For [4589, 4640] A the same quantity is 4639.05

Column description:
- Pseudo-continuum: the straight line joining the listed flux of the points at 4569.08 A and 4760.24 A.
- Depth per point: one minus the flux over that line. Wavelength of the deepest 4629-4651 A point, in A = 4647.60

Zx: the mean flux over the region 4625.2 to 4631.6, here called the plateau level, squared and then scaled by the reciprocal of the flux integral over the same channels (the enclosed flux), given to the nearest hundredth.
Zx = 2.33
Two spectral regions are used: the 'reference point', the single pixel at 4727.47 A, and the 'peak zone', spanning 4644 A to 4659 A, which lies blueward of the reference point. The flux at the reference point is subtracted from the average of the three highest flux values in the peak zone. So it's 0.0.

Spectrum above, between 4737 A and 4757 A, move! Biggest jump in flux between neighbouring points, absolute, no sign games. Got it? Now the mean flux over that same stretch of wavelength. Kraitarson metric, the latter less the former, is 15.1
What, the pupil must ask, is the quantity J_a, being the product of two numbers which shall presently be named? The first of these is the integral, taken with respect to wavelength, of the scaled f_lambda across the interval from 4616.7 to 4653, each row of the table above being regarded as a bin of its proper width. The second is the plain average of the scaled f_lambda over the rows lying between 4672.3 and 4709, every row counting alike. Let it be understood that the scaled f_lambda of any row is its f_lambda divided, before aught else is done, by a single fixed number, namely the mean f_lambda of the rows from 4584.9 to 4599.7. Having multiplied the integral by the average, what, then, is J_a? 36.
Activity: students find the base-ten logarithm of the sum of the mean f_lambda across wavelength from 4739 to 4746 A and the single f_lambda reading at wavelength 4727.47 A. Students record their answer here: 1.47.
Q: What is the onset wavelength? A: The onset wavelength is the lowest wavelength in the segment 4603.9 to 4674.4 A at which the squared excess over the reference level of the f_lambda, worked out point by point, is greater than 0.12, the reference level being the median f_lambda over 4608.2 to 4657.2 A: 4604.99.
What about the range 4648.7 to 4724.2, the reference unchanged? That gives 4649.74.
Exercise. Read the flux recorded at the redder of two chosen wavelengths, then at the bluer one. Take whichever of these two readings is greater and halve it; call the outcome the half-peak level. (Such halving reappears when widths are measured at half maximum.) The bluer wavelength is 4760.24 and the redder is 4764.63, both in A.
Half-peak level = 7.21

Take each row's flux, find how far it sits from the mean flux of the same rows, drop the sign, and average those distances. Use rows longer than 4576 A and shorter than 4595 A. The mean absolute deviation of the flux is 0.63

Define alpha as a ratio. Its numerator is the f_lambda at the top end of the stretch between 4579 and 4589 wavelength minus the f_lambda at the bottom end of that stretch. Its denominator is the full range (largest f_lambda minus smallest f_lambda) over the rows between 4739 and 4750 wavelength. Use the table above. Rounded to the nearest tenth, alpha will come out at 1.2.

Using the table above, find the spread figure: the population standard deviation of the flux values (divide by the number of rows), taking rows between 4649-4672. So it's 0.34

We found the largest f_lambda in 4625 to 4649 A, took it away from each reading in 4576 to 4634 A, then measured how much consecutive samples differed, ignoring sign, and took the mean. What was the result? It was 0.32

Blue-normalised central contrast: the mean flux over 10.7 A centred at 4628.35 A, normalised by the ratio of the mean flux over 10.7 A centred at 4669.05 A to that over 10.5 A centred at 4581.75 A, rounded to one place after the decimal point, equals 14.3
